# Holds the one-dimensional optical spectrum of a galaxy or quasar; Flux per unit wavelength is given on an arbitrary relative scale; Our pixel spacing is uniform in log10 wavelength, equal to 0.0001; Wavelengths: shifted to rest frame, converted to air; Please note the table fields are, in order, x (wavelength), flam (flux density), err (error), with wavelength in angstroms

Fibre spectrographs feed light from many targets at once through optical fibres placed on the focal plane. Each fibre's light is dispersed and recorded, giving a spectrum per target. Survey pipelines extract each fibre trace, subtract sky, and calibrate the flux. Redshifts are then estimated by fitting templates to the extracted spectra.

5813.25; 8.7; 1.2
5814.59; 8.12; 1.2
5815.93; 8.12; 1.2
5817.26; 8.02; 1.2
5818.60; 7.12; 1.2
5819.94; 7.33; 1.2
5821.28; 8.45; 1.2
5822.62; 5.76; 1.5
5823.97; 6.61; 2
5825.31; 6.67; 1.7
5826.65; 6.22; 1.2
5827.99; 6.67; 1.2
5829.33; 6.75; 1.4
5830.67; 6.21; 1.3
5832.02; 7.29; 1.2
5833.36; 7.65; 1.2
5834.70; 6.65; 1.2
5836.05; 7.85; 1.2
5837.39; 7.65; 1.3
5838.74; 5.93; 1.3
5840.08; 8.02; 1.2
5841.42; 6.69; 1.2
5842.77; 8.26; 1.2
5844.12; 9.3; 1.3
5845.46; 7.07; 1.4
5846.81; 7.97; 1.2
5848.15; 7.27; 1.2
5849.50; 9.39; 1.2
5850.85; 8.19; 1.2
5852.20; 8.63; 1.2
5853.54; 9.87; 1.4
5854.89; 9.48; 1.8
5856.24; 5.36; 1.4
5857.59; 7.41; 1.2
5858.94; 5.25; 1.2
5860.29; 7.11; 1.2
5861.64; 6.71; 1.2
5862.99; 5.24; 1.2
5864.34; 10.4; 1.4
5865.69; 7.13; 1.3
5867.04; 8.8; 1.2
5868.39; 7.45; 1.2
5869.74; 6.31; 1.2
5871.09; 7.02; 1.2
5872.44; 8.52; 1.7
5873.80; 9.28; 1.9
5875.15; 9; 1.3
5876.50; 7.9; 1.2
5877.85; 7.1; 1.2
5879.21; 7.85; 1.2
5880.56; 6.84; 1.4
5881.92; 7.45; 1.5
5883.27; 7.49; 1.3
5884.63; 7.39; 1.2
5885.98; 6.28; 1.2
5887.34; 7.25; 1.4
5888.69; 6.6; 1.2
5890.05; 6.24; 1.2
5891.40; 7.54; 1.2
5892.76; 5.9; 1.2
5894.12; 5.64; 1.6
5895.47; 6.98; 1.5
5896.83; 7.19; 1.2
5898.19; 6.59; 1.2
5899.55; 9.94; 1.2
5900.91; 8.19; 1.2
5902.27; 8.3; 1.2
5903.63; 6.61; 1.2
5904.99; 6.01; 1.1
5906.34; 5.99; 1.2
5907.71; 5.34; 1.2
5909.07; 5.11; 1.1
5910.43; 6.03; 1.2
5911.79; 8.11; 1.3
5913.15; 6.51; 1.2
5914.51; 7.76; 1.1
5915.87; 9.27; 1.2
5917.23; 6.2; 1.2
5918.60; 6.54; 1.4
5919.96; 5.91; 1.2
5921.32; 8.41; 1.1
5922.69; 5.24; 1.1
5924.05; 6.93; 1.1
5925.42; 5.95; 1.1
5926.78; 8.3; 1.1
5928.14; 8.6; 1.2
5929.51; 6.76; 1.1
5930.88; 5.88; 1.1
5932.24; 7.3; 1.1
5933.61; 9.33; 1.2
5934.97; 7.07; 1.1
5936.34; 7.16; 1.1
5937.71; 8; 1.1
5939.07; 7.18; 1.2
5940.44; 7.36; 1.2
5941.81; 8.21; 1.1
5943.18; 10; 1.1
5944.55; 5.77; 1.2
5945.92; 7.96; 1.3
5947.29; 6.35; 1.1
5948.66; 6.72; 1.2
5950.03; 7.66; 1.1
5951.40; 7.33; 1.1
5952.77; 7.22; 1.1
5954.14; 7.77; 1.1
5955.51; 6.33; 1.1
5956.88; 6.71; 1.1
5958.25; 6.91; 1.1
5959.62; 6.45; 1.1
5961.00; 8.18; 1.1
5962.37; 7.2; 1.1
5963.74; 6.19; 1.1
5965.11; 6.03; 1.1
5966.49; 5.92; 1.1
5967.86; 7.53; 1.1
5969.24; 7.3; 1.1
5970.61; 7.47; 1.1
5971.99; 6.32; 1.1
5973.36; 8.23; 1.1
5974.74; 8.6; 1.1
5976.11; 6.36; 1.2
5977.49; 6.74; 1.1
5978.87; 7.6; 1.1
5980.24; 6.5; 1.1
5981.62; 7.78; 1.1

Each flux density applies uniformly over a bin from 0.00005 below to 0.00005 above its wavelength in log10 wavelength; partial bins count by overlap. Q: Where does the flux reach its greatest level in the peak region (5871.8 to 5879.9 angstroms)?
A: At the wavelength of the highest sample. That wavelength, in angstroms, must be 5873.80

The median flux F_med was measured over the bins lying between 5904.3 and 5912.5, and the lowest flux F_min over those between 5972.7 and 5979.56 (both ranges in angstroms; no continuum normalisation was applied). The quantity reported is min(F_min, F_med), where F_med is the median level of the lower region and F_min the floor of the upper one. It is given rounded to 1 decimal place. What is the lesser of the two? 6.0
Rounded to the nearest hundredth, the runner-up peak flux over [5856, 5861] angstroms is 7.11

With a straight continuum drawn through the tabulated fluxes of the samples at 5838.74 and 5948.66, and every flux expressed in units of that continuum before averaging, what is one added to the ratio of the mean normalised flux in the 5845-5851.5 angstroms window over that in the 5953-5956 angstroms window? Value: 2.3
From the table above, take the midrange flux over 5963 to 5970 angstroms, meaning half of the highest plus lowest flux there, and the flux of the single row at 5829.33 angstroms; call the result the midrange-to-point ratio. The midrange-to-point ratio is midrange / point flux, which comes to 1.00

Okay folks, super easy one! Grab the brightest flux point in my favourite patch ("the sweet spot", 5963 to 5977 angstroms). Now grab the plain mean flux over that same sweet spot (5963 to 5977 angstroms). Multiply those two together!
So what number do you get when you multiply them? 60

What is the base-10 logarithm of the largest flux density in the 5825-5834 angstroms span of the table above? 0.88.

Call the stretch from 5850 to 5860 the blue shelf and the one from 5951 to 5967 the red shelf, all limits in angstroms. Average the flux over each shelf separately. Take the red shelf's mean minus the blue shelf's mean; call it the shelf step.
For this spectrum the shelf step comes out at -0.89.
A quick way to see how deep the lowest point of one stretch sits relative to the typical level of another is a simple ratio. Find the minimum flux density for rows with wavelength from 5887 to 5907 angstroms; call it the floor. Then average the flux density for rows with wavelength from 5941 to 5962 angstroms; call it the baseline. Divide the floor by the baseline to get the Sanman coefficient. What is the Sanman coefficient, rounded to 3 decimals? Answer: 0.772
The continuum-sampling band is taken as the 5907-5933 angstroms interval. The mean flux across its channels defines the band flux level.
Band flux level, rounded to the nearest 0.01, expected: 6.85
